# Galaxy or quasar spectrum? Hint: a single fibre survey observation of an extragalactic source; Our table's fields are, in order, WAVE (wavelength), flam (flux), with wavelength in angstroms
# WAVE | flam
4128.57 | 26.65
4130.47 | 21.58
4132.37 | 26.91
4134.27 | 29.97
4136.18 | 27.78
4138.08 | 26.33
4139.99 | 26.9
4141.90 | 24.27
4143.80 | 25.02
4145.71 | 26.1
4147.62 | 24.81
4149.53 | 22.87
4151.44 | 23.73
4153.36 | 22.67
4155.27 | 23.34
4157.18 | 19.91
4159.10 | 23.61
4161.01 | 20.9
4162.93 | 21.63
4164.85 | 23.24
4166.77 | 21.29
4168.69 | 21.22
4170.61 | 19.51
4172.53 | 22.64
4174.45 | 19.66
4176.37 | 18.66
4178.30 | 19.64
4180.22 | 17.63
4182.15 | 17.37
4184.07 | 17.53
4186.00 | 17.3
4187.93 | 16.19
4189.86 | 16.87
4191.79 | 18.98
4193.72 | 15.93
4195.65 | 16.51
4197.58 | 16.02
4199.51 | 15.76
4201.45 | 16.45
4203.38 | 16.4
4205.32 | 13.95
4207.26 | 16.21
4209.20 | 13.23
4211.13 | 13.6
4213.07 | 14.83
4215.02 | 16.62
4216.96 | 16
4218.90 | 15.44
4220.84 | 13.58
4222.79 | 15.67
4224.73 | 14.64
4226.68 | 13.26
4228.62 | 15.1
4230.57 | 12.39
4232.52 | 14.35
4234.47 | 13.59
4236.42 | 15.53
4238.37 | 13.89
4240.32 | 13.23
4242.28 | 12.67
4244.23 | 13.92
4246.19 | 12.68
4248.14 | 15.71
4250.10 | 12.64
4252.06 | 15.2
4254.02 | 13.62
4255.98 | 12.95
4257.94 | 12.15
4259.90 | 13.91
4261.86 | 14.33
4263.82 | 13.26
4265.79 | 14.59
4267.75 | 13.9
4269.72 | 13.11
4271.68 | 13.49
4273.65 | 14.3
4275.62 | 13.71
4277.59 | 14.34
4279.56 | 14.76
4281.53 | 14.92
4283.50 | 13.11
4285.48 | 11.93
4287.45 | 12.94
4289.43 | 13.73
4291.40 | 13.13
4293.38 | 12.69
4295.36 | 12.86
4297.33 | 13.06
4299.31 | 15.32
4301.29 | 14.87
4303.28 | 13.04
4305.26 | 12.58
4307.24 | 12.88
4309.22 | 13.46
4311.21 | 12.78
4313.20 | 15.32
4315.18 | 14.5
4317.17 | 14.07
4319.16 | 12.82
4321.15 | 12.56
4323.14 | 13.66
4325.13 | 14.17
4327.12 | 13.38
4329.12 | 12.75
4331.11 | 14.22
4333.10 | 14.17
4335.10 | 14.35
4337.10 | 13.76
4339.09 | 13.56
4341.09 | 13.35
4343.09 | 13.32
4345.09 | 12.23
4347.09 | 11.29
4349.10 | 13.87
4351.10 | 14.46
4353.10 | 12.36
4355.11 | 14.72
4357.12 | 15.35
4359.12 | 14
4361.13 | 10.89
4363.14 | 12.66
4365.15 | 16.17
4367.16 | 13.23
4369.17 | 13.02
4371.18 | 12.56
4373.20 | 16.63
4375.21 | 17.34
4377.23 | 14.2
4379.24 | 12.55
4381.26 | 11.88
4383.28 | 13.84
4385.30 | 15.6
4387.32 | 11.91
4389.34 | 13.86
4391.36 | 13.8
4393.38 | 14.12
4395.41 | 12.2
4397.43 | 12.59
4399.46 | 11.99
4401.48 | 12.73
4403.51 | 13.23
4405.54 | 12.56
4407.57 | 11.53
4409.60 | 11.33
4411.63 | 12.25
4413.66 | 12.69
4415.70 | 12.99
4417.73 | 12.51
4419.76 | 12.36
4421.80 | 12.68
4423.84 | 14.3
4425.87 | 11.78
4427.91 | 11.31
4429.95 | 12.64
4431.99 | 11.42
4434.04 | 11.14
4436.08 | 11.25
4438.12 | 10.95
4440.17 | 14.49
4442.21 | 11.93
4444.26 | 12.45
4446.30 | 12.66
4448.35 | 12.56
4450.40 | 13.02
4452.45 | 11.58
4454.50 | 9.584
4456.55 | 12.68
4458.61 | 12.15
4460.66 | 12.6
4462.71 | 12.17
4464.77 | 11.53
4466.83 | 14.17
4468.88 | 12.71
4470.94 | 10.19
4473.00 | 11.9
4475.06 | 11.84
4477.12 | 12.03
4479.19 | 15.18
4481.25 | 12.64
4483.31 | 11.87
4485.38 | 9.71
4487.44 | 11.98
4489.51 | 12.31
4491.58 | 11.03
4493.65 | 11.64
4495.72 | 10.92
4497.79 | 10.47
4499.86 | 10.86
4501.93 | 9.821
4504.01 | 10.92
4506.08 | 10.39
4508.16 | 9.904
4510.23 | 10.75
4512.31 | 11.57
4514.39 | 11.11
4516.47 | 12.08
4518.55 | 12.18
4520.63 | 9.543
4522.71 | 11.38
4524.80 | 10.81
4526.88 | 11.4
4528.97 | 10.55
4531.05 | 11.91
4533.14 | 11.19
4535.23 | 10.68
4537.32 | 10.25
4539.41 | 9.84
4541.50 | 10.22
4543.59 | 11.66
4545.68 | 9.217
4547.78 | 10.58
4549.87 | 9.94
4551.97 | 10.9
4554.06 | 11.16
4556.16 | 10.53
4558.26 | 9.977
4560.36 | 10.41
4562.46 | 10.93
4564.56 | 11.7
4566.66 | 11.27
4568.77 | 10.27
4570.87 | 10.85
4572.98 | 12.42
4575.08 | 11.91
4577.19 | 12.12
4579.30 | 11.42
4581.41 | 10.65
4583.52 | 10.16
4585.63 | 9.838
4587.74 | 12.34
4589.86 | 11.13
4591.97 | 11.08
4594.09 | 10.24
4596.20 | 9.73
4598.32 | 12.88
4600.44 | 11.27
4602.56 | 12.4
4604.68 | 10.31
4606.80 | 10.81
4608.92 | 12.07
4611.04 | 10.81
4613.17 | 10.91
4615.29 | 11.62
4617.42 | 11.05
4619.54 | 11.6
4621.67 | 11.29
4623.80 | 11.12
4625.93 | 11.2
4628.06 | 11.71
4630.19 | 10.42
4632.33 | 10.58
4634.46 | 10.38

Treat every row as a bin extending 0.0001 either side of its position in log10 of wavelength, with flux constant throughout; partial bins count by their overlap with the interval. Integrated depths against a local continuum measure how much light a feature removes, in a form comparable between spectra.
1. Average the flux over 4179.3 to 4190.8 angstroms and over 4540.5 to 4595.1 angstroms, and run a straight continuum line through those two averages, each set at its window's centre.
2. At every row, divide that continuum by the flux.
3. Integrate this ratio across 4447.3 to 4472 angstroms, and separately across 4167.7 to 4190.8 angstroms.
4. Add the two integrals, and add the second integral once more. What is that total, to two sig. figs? 69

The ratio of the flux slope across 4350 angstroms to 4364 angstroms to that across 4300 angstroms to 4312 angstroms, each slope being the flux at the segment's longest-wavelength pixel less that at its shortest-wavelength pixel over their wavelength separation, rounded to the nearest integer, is 1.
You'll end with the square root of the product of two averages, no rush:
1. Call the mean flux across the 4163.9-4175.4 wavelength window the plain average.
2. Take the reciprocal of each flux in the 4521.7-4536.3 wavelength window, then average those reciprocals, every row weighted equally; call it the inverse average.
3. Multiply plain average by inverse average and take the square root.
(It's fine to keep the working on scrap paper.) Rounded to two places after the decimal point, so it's 1.38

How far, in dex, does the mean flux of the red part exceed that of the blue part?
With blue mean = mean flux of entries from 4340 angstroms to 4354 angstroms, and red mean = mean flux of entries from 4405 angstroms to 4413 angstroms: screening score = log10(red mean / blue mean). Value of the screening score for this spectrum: -0.037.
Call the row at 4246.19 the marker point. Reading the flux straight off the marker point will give 12.68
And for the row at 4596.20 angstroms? 9.73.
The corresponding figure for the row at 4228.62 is 15.1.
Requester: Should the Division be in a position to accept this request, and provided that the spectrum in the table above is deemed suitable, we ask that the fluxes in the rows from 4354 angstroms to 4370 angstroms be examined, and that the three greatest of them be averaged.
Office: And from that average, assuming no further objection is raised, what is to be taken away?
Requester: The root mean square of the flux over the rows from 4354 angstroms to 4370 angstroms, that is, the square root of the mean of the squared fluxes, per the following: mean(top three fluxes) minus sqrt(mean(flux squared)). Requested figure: 1.57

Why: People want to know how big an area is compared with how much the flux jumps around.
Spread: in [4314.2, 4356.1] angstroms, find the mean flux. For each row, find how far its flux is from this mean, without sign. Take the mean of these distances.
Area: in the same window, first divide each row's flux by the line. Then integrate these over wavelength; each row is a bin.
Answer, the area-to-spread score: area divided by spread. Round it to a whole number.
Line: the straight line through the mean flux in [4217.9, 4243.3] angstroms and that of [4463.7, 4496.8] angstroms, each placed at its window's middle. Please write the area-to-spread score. 60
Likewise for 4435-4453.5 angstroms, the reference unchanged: 23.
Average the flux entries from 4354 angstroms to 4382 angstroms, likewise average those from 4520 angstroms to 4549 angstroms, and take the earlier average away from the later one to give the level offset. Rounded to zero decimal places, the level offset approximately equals -3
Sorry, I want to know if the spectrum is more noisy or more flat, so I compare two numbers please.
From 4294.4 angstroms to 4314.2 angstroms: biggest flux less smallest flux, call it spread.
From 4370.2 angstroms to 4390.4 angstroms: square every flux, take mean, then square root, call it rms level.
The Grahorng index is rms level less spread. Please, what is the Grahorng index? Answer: 11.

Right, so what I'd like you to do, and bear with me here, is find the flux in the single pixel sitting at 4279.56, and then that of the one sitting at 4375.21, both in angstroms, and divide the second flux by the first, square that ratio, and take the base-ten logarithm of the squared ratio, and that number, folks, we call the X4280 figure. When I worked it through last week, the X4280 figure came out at 0.1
